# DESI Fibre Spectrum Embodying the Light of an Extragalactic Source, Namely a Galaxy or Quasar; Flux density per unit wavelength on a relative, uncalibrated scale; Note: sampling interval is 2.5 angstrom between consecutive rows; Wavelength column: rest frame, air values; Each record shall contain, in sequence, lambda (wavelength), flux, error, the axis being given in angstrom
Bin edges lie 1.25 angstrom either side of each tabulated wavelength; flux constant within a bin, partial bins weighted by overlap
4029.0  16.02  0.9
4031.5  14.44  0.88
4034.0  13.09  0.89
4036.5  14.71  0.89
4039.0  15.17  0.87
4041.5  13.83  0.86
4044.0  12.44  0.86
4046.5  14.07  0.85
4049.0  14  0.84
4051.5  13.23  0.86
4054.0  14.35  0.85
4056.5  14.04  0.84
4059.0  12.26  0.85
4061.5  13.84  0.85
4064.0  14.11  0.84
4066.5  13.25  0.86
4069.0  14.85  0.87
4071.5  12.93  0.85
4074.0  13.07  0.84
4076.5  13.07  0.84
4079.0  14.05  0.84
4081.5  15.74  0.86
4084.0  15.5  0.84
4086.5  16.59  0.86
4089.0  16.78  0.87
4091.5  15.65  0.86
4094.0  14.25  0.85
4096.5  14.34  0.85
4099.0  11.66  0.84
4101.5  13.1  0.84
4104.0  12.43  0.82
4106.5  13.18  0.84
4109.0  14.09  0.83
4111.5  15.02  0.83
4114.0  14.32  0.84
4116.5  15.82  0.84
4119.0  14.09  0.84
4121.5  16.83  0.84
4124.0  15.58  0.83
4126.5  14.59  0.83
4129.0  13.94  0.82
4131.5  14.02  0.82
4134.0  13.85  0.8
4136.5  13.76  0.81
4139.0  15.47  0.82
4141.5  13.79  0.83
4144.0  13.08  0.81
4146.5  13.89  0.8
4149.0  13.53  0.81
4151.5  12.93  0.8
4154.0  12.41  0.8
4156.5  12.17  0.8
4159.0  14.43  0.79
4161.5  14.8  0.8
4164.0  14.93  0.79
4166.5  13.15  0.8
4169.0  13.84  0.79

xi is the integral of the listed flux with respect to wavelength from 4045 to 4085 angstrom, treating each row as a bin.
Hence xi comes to 555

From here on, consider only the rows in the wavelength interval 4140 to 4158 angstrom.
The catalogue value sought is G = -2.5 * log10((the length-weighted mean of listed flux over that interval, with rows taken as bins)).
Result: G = -2.80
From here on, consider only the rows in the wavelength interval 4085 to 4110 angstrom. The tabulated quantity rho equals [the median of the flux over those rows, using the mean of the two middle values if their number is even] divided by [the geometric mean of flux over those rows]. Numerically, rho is 1.00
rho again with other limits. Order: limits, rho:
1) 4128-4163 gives 1.01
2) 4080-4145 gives 0.99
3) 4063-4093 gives 0.99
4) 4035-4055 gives 1.01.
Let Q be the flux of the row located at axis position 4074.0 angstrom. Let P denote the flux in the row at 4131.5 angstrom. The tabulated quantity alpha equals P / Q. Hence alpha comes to 1.07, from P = 14.02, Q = 13.07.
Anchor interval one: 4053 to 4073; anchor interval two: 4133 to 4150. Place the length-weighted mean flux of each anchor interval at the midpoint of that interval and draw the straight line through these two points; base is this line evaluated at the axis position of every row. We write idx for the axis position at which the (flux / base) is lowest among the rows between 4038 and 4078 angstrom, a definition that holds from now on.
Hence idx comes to 4059.0 angstrom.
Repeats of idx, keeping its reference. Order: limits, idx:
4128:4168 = 4156.5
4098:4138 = 4099.0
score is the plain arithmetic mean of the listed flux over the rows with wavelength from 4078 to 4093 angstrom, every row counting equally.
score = 15.7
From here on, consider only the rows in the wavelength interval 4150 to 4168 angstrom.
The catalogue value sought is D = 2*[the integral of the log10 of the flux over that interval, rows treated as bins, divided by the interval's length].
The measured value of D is 2.26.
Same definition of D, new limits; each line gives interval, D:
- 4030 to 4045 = 2.29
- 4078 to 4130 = 2.33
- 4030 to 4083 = 2.28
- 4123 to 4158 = 2.28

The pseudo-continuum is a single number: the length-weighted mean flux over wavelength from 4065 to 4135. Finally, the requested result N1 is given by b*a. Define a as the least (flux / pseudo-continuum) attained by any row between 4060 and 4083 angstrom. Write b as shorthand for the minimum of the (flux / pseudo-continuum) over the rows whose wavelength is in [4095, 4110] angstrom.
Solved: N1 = 0.729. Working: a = 0.899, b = 0.811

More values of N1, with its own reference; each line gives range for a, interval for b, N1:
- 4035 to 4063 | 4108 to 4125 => 0.835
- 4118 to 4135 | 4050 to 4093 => 0.821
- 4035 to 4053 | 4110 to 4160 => 0.732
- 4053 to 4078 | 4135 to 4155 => 0.736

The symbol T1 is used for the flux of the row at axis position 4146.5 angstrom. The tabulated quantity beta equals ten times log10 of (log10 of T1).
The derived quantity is 0.579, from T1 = 13.89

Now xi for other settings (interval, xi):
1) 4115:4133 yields 269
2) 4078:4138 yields 873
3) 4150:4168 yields 244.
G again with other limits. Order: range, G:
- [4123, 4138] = -2.89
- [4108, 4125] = -2.95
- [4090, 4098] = -2.92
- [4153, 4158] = -2.73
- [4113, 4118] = -2.94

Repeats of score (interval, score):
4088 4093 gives 16.2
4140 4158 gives 13.1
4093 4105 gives 13.2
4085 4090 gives 16.7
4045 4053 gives 13.8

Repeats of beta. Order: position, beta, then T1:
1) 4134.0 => 0.575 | 13.85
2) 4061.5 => 0.573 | 13.84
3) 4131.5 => 0.595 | 14.02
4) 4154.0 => 0.389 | 12.41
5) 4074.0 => 0.478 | 13.07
